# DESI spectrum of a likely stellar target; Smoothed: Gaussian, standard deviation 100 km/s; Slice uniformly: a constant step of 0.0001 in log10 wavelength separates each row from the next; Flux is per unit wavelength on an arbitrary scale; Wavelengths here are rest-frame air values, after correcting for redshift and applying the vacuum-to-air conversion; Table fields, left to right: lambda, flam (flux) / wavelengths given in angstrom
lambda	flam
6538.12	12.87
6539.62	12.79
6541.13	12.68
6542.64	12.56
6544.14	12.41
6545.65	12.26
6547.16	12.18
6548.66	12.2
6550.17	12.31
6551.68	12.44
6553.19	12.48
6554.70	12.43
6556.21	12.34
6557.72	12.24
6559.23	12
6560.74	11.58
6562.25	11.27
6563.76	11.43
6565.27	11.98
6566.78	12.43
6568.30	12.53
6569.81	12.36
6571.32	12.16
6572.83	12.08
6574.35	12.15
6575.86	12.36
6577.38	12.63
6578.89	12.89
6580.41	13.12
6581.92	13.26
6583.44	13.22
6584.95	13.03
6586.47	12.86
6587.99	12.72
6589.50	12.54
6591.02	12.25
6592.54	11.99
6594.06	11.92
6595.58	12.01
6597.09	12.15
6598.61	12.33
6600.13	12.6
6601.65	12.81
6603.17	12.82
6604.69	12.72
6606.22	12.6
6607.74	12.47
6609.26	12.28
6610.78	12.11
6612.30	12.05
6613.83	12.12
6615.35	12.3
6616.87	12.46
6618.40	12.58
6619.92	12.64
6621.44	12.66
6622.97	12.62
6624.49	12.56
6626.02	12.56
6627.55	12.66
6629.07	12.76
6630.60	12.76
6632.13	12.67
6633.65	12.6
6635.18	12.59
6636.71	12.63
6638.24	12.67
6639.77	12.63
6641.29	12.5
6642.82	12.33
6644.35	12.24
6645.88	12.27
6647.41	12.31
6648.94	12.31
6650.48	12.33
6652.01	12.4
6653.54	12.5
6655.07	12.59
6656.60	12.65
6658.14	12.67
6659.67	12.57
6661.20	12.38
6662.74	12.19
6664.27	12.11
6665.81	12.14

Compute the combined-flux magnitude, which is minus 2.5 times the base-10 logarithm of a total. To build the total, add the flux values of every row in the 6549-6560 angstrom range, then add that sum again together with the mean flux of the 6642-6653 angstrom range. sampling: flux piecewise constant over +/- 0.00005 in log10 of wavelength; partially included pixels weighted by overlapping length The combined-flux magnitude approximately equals -5.67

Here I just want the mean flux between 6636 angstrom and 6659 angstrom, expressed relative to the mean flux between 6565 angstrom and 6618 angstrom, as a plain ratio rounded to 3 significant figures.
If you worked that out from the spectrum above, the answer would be 1.00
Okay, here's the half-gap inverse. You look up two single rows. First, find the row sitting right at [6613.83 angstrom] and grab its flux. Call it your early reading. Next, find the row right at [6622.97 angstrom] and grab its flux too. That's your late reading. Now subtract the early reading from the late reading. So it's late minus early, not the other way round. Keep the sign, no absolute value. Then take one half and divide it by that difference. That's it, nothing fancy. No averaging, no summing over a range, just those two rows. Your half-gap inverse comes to 1.0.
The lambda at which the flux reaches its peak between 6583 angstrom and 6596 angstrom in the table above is 6583.44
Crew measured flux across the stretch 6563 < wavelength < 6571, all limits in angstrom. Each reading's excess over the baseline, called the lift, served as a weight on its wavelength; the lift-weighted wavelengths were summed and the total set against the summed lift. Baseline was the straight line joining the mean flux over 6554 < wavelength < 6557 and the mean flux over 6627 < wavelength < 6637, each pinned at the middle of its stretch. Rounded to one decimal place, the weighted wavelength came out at 6564.2 angstrom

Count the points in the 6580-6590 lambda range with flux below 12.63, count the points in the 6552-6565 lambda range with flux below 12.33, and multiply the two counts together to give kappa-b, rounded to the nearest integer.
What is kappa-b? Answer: 5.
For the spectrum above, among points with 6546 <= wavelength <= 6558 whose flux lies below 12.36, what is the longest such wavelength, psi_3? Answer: 6557.72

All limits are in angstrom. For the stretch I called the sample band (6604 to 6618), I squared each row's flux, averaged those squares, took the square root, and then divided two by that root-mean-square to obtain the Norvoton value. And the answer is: 0.162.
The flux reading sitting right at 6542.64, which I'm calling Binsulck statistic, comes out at 12.56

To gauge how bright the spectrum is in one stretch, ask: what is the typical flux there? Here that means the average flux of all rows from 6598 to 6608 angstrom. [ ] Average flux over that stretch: 12.62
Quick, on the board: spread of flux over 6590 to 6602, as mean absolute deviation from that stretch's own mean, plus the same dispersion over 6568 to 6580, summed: 0.46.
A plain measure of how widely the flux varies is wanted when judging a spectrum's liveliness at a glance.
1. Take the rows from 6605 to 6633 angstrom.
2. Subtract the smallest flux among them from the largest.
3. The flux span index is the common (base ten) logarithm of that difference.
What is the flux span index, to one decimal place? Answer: -0.1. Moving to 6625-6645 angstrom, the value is -0.3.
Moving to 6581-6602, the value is 0.1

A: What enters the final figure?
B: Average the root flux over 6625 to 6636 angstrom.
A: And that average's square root 1.89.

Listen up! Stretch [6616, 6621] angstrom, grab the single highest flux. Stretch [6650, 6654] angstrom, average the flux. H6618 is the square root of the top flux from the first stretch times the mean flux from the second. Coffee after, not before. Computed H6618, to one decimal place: 12.5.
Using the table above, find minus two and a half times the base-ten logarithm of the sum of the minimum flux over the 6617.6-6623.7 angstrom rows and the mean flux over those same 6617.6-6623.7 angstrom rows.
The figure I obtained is -3.50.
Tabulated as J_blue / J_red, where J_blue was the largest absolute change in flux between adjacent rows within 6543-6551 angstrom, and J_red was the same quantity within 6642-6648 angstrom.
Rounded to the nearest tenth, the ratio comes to 1.7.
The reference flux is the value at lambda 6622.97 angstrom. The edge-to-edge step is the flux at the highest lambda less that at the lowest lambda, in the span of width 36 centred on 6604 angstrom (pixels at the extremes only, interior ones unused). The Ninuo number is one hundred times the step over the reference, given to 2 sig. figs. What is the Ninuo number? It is -1.6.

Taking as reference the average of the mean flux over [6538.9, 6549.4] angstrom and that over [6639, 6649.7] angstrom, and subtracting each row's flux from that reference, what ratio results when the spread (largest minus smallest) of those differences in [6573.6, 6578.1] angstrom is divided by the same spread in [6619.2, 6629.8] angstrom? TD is 2.4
